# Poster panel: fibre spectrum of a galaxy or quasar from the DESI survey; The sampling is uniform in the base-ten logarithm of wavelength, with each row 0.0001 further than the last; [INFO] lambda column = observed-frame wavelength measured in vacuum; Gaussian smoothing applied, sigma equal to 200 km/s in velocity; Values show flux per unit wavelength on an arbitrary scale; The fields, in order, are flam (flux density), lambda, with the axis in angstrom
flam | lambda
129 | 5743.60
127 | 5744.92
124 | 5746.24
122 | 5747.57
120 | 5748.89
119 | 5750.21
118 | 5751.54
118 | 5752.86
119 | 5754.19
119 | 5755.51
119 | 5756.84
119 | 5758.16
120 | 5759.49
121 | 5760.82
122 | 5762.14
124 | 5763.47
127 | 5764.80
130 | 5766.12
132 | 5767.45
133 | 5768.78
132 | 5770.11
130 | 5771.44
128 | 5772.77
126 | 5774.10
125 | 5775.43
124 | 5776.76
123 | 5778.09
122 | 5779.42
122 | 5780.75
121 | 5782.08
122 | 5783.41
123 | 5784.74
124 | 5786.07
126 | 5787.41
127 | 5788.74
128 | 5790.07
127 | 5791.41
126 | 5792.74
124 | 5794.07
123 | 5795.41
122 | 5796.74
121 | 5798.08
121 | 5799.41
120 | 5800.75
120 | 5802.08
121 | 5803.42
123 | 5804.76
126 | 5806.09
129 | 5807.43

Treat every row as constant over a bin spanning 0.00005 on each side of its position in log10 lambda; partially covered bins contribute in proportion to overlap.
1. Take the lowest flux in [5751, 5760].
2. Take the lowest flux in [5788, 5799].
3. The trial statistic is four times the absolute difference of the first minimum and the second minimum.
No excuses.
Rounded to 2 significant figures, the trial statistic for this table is 12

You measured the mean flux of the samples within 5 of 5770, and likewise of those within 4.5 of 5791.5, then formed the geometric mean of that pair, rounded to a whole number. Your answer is 128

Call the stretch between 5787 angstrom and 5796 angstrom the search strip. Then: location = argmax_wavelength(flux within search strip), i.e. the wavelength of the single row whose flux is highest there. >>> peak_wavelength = 5790.07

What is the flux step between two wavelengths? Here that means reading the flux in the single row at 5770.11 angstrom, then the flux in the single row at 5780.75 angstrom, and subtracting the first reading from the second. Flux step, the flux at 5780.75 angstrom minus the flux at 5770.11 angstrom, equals -10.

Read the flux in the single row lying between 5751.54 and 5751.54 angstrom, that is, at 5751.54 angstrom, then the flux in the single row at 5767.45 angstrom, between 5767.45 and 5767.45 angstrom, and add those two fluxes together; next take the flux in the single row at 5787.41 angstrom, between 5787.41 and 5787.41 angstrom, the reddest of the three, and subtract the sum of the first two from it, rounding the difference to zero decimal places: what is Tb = -124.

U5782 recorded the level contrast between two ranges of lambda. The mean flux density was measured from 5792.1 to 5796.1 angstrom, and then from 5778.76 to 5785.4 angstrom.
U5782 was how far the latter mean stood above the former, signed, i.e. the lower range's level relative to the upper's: -2.3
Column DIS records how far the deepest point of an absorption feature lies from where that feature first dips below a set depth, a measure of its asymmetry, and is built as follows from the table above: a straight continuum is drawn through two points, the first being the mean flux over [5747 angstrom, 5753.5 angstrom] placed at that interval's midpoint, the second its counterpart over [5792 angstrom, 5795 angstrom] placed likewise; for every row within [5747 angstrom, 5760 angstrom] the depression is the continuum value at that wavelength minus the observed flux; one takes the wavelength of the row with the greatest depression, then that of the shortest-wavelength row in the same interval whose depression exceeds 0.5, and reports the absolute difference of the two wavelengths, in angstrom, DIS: 1.3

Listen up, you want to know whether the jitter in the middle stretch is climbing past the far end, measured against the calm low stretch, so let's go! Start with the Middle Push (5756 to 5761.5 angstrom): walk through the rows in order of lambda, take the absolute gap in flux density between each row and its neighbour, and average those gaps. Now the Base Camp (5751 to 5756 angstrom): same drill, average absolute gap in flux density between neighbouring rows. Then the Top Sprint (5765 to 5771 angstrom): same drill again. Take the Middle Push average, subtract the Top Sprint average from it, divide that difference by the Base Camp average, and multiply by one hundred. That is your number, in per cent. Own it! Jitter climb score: -200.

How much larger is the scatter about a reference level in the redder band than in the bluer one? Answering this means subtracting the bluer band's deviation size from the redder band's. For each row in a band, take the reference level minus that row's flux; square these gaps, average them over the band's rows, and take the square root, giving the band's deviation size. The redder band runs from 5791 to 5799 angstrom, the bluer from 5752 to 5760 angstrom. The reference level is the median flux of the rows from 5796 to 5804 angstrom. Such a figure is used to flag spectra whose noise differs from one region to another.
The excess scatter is 1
